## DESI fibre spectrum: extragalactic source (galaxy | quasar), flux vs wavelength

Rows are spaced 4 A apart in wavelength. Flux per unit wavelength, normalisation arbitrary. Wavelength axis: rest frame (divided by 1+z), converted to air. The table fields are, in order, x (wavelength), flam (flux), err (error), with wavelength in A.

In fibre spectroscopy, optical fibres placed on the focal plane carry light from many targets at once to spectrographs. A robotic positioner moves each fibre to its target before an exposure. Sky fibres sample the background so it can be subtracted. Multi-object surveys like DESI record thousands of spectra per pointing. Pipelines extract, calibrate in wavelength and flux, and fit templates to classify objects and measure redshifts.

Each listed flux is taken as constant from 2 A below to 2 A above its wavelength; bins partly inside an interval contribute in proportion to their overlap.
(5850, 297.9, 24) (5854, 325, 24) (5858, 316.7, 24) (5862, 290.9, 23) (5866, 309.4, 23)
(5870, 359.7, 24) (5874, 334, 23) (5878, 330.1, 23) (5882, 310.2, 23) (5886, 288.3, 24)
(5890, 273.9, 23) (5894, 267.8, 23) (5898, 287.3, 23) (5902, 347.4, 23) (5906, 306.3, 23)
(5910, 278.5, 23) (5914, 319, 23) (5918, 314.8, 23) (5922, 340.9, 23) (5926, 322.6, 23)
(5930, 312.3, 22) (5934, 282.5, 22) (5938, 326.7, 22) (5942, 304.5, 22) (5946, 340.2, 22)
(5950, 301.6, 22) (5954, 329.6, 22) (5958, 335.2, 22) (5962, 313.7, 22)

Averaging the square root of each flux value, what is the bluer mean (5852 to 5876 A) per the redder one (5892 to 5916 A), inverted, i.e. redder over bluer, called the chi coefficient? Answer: 0.97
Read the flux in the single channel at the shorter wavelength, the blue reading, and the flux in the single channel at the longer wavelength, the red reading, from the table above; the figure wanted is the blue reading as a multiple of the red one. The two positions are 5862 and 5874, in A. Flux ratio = 0.87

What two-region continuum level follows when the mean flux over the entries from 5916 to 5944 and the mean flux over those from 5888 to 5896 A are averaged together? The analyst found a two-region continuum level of 293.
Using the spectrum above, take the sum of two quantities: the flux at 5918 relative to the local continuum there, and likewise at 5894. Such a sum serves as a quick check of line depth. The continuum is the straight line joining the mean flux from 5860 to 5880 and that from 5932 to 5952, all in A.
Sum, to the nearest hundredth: 1.83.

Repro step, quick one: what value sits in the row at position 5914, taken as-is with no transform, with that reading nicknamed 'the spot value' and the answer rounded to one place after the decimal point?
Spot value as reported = 319.0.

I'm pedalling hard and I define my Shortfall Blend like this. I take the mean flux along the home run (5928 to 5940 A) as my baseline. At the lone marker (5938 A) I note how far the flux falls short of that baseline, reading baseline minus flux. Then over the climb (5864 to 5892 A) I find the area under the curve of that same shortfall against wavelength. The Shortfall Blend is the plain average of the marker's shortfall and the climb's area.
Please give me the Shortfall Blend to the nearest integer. -121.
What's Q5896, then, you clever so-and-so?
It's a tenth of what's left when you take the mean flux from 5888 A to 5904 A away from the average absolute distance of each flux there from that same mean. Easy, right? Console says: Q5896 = -26.7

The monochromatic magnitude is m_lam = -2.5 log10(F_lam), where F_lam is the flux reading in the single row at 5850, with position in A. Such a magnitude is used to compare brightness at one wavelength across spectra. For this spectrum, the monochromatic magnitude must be -6.19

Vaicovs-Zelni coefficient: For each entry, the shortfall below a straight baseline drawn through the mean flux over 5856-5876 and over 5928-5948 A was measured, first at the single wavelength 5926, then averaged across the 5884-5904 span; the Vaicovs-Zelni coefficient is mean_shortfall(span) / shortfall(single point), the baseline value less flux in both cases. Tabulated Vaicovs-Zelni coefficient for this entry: -3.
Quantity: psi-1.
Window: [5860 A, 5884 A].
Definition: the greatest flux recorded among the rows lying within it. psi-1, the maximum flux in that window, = 359.7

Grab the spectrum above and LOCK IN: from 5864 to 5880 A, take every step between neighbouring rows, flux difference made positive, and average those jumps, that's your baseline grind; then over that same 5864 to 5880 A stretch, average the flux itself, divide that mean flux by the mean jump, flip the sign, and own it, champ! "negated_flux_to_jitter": -13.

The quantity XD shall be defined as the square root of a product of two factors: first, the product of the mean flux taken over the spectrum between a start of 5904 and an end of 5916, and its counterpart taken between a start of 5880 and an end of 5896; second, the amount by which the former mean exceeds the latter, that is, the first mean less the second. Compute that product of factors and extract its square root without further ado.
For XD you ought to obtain 1180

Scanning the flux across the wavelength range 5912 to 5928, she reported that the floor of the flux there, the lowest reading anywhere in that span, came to 314.8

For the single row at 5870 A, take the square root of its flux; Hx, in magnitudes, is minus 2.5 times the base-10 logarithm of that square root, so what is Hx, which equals -3.19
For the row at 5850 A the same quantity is -3.09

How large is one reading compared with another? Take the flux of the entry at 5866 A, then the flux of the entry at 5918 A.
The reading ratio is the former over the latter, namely 0.98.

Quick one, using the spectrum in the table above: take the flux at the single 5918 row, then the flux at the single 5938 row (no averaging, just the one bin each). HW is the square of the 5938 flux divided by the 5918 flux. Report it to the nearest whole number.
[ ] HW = 339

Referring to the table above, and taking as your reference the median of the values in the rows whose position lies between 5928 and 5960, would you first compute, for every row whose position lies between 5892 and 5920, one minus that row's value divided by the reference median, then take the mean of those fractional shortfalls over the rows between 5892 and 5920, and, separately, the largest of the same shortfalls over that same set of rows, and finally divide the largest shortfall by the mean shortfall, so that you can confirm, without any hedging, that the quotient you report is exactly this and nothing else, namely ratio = 3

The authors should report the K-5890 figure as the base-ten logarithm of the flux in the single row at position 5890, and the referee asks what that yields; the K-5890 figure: 2.44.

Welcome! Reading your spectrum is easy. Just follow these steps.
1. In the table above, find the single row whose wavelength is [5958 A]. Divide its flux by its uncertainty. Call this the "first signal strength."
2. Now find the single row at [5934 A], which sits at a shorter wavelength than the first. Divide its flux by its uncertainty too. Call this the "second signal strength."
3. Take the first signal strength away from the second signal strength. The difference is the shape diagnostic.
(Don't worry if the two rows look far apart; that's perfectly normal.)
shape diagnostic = -2.4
